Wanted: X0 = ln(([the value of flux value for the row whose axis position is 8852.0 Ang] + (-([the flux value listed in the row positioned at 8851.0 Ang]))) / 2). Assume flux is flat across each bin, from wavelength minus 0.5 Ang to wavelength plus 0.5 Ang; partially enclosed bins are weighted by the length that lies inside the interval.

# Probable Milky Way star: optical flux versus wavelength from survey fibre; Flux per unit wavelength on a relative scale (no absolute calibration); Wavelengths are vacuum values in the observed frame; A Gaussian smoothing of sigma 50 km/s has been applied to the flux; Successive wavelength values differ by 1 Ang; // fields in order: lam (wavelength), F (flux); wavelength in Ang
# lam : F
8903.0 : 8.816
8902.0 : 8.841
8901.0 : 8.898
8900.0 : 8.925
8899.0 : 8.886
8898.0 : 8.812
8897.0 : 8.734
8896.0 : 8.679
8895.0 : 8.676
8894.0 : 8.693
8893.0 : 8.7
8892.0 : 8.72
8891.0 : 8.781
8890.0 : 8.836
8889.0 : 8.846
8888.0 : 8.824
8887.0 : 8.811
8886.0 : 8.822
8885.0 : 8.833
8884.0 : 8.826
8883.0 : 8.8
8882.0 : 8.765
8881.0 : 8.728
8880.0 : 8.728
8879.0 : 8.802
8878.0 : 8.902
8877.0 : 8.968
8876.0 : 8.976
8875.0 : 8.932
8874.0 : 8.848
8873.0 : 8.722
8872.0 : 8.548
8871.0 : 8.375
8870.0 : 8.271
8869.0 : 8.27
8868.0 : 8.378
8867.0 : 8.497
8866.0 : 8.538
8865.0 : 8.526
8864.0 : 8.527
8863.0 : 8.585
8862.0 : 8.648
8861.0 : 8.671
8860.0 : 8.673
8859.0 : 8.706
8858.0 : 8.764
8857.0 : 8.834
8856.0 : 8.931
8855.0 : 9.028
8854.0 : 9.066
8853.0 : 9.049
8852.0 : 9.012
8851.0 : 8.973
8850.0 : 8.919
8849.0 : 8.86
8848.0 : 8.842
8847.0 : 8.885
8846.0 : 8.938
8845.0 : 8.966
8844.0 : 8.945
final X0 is -3.9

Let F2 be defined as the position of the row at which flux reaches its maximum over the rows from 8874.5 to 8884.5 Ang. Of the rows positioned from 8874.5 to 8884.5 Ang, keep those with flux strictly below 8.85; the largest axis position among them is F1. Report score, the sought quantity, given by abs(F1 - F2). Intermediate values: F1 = 8884.0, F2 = 8876.0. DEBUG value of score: 8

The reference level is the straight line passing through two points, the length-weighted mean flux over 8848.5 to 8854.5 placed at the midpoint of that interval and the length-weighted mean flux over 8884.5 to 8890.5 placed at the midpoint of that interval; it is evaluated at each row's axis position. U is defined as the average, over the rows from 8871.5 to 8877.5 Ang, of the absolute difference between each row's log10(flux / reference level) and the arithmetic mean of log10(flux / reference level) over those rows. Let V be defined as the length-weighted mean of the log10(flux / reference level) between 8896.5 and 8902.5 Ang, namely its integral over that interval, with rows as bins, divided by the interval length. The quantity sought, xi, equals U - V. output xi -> 0.003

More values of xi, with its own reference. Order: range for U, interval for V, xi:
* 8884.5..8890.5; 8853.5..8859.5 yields 0.004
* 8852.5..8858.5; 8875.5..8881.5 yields 0.005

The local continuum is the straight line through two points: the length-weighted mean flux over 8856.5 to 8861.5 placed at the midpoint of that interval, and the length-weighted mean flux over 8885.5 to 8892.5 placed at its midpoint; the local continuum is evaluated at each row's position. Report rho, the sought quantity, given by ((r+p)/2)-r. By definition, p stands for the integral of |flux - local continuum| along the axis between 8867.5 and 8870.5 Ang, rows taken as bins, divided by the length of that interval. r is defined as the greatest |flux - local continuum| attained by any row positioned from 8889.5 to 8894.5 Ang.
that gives 0.16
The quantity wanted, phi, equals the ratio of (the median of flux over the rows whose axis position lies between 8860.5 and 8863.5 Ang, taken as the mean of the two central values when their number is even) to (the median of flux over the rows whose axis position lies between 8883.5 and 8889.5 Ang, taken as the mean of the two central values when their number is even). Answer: 0.98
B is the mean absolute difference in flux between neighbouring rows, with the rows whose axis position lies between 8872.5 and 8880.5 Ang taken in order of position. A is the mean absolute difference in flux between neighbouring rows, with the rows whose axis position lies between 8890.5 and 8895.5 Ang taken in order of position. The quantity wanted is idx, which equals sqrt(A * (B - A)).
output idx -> 0.035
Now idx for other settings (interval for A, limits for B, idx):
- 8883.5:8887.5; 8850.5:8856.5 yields 0.019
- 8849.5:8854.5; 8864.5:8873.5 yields 0.045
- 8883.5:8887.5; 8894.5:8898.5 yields 0.019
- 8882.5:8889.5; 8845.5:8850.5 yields 0.021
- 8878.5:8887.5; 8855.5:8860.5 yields 0.031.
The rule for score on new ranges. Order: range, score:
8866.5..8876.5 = 2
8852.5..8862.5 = 8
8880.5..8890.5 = 1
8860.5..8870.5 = 9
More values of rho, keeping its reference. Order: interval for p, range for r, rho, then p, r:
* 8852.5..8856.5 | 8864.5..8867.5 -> 0.02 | 0.30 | 0.25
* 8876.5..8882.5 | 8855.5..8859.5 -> -0.07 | 0.08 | 0.21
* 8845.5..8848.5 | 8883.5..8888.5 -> 0.08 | 0.19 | 0.04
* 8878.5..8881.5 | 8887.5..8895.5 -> -0.05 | 0.04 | 0.14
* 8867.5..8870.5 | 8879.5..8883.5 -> 0.20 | 0.45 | 0.06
